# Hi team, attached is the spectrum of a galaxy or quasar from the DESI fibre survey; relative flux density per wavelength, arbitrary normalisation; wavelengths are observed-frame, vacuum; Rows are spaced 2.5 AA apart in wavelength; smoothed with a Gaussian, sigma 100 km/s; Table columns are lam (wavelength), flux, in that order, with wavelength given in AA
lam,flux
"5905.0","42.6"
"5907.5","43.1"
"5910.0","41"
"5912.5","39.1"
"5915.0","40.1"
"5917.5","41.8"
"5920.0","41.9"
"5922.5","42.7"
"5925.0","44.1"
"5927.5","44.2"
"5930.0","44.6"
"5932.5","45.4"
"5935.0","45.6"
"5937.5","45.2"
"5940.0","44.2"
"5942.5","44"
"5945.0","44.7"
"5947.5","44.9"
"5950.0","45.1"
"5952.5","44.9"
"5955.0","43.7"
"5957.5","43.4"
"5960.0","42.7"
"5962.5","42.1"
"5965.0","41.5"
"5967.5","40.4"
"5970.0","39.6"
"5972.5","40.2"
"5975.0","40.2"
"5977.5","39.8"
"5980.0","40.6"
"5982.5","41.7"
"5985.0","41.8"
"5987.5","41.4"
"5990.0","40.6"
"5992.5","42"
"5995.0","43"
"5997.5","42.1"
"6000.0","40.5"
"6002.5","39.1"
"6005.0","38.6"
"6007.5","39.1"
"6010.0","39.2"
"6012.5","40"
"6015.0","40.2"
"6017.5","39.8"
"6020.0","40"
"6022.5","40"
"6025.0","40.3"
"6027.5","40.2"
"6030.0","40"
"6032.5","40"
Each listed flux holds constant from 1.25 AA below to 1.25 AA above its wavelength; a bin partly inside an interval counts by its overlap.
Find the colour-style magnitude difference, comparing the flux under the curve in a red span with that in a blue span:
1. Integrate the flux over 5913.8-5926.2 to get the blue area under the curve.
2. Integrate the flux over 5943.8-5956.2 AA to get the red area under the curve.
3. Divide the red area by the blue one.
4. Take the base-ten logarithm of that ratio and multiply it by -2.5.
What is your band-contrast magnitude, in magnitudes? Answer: -0.06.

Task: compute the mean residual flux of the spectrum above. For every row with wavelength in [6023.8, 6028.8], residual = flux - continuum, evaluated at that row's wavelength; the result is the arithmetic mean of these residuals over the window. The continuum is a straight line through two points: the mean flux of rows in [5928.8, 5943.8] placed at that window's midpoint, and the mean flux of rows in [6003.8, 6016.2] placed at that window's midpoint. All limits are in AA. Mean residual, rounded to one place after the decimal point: 2.0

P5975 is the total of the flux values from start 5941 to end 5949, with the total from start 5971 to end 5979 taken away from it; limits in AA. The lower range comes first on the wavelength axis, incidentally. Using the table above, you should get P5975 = 13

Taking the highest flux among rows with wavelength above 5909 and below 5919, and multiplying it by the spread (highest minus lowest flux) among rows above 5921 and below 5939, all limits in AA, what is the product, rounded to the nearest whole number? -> 121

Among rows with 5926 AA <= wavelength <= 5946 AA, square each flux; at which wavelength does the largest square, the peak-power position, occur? 5935.0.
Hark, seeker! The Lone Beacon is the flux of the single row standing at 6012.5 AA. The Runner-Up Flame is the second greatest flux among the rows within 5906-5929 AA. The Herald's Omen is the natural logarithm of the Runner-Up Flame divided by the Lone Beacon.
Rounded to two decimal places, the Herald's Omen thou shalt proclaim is 0.10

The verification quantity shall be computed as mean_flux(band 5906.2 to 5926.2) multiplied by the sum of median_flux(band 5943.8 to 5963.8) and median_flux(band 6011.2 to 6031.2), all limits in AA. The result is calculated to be 3513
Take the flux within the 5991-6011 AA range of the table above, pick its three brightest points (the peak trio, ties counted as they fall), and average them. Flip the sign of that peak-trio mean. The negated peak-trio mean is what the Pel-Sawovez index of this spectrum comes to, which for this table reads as -42.4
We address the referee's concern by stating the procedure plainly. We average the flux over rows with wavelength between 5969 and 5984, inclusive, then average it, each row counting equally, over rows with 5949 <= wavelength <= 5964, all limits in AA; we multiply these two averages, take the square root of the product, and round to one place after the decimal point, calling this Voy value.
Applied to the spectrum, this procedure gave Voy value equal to 42.0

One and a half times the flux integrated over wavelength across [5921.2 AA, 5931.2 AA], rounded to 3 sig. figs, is 658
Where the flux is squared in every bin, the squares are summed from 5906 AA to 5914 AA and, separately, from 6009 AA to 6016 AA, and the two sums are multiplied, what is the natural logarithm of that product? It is 17.00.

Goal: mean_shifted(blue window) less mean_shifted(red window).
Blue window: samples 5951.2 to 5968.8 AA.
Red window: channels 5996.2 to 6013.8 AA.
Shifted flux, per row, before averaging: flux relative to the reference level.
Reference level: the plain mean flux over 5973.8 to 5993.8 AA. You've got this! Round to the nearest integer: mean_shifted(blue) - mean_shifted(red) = 3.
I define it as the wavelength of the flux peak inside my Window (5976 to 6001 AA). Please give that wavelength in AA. 5995.0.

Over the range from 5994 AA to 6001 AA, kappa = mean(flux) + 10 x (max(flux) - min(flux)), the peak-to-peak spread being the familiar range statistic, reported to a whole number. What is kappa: 67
